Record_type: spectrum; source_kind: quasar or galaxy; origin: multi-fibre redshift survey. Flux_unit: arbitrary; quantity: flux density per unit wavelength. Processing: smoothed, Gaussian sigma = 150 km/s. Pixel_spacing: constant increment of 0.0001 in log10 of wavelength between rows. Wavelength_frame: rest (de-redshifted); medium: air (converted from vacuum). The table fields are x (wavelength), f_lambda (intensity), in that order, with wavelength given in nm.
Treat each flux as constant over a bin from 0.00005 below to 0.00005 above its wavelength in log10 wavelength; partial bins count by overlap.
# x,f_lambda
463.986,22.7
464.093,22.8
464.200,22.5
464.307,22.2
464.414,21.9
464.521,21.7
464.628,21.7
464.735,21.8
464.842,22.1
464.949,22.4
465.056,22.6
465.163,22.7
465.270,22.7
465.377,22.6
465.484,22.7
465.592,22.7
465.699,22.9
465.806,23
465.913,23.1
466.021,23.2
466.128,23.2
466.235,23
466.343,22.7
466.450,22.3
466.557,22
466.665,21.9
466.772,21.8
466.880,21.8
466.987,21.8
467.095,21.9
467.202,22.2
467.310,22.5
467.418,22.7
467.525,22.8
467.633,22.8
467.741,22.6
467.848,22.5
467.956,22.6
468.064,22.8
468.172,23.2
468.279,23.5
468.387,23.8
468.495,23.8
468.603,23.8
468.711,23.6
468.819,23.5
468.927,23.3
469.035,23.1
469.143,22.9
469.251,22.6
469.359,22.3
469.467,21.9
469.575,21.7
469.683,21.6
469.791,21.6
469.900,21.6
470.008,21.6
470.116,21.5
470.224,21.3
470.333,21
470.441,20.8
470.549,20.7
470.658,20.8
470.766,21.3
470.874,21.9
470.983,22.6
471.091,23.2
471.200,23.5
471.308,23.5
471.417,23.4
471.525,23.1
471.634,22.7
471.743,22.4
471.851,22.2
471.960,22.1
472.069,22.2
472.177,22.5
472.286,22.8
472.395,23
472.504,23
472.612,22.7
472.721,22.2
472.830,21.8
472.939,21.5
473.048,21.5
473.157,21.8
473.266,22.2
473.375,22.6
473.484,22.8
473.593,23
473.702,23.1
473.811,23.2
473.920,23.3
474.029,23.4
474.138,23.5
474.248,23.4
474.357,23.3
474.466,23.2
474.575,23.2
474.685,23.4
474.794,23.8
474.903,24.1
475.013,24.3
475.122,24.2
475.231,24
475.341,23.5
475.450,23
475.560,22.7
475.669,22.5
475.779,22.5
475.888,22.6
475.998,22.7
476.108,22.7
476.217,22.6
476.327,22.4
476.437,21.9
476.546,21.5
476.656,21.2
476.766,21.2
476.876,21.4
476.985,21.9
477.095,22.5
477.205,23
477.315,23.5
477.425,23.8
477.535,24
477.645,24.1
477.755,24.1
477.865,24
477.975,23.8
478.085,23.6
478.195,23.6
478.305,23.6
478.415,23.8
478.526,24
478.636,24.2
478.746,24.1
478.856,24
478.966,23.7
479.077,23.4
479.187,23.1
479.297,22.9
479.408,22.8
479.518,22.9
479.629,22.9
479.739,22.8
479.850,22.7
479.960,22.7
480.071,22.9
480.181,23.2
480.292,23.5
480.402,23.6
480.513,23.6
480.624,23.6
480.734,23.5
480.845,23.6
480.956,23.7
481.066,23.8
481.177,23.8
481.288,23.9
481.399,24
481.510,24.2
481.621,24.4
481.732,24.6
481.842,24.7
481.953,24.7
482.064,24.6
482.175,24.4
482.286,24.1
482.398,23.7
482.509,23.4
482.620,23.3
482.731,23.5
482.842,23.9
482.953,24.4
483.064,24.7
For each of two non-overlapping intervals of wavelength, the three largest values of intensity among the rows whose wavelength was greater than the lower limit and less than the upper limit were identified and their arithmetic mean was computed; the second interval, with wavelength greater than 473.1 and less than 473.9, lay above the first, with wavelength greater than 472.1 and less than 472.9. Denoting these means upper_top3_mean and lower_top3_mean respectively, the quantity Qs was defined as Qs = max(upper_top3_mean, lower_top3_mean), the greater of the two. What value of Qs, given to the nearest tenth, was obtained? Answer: 23.1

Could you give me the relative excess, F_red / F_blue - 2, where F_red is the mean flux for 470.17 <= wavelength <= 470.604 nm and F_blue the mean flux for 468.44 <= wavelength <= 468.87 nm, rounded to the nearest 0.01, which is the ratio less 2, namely -1.12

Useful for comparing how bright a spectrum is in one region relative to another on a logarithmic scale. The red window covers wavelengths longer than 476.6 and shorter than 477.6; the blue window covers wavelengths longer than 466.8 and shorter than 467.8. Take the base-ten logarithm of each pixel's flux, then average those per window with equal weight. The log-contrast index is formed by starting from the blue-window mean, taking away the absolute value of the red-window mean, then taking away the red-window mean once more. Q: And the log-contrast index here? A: -1.354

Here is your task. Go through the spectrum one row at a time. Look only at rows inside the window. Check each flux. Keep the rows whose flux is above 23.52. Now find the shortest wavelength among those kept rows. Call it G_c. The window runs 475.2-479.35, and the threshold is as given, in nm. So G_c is 475.231 nm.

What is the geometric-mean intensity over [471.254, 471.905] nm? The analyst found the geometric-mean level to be 22.9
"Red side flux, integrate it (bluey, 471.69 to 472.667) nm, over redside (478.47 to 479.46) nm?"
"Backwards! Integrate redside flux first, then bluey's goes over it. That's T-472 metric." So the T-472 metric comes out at 0.94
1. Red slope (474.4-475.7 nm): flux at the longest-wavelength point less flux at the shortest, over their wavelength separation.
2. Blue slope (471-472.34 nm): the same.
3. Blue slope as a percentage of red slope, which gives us 58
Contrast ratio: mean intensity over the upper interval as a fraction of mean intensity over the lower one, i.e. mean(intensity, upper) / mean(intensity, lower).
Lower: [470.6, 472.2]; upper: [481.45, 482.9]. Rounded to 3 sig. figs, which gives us 1.07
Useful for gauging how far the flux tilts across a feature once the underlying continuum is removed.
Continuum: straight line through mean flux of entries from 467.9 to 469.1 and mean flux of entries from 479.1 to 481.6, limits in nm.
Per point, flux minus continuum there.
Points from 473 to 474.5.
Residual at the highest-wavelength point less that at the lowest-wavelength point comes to 2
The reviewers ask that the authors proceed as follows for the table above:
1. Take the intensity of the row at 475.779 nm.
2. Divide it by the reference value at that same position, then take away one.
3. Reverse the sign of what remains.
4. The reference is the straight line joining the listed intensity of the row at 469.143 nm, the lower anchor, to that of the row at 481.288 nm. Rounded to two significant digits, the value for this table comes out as 0.040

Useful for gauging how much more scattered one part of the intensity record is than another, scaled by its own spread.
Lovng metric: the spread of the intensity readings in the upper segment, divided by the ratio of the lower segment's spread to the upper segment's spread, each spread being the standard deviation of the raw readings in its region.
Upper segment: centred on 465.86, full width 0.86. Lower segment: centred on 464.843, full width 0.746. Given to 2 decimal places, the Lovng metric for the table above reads 0.09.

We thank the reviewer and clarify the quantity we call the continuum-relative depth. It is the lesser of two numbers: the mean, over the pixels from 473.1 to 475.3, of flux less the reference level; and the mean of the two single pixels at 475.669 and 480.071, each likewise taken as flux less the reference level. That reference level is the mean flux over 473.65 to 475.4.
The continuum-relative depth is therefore -0.86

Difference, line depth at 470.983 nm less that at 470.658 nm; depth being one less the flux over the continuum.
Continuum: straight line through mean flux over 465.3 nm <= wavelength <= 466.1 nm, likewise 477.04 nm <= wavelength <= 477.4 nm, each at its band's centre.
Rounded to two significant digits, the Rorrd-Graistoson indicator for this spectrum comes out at -0.078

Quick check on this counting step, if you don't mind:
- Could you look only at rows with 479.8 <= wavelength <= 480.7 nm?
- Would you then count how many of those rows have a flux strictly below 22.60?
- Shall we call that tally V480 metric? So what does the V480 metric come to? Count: 0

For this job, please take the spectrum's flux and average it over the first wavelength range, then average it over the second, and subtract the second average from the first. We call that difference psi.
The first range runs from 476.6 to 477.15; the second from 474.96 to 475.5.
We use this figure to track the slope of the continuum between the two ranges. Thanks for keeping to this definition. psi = -2.2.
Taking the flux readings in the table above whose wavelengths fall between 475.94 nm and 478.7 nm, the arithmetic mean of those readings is 23.0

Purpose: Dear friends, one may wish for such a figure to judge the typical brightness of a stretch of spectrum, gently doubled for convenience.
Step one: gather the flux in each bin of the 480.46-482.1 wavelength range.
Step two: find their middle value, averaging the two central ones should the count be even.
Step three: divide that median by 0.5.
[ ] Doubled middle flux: 47.8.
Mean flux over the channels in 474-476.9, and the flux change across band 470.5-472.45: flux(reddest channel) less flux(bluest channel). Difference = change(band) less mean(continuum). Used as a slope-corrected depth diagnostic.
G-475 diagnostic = -20.6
